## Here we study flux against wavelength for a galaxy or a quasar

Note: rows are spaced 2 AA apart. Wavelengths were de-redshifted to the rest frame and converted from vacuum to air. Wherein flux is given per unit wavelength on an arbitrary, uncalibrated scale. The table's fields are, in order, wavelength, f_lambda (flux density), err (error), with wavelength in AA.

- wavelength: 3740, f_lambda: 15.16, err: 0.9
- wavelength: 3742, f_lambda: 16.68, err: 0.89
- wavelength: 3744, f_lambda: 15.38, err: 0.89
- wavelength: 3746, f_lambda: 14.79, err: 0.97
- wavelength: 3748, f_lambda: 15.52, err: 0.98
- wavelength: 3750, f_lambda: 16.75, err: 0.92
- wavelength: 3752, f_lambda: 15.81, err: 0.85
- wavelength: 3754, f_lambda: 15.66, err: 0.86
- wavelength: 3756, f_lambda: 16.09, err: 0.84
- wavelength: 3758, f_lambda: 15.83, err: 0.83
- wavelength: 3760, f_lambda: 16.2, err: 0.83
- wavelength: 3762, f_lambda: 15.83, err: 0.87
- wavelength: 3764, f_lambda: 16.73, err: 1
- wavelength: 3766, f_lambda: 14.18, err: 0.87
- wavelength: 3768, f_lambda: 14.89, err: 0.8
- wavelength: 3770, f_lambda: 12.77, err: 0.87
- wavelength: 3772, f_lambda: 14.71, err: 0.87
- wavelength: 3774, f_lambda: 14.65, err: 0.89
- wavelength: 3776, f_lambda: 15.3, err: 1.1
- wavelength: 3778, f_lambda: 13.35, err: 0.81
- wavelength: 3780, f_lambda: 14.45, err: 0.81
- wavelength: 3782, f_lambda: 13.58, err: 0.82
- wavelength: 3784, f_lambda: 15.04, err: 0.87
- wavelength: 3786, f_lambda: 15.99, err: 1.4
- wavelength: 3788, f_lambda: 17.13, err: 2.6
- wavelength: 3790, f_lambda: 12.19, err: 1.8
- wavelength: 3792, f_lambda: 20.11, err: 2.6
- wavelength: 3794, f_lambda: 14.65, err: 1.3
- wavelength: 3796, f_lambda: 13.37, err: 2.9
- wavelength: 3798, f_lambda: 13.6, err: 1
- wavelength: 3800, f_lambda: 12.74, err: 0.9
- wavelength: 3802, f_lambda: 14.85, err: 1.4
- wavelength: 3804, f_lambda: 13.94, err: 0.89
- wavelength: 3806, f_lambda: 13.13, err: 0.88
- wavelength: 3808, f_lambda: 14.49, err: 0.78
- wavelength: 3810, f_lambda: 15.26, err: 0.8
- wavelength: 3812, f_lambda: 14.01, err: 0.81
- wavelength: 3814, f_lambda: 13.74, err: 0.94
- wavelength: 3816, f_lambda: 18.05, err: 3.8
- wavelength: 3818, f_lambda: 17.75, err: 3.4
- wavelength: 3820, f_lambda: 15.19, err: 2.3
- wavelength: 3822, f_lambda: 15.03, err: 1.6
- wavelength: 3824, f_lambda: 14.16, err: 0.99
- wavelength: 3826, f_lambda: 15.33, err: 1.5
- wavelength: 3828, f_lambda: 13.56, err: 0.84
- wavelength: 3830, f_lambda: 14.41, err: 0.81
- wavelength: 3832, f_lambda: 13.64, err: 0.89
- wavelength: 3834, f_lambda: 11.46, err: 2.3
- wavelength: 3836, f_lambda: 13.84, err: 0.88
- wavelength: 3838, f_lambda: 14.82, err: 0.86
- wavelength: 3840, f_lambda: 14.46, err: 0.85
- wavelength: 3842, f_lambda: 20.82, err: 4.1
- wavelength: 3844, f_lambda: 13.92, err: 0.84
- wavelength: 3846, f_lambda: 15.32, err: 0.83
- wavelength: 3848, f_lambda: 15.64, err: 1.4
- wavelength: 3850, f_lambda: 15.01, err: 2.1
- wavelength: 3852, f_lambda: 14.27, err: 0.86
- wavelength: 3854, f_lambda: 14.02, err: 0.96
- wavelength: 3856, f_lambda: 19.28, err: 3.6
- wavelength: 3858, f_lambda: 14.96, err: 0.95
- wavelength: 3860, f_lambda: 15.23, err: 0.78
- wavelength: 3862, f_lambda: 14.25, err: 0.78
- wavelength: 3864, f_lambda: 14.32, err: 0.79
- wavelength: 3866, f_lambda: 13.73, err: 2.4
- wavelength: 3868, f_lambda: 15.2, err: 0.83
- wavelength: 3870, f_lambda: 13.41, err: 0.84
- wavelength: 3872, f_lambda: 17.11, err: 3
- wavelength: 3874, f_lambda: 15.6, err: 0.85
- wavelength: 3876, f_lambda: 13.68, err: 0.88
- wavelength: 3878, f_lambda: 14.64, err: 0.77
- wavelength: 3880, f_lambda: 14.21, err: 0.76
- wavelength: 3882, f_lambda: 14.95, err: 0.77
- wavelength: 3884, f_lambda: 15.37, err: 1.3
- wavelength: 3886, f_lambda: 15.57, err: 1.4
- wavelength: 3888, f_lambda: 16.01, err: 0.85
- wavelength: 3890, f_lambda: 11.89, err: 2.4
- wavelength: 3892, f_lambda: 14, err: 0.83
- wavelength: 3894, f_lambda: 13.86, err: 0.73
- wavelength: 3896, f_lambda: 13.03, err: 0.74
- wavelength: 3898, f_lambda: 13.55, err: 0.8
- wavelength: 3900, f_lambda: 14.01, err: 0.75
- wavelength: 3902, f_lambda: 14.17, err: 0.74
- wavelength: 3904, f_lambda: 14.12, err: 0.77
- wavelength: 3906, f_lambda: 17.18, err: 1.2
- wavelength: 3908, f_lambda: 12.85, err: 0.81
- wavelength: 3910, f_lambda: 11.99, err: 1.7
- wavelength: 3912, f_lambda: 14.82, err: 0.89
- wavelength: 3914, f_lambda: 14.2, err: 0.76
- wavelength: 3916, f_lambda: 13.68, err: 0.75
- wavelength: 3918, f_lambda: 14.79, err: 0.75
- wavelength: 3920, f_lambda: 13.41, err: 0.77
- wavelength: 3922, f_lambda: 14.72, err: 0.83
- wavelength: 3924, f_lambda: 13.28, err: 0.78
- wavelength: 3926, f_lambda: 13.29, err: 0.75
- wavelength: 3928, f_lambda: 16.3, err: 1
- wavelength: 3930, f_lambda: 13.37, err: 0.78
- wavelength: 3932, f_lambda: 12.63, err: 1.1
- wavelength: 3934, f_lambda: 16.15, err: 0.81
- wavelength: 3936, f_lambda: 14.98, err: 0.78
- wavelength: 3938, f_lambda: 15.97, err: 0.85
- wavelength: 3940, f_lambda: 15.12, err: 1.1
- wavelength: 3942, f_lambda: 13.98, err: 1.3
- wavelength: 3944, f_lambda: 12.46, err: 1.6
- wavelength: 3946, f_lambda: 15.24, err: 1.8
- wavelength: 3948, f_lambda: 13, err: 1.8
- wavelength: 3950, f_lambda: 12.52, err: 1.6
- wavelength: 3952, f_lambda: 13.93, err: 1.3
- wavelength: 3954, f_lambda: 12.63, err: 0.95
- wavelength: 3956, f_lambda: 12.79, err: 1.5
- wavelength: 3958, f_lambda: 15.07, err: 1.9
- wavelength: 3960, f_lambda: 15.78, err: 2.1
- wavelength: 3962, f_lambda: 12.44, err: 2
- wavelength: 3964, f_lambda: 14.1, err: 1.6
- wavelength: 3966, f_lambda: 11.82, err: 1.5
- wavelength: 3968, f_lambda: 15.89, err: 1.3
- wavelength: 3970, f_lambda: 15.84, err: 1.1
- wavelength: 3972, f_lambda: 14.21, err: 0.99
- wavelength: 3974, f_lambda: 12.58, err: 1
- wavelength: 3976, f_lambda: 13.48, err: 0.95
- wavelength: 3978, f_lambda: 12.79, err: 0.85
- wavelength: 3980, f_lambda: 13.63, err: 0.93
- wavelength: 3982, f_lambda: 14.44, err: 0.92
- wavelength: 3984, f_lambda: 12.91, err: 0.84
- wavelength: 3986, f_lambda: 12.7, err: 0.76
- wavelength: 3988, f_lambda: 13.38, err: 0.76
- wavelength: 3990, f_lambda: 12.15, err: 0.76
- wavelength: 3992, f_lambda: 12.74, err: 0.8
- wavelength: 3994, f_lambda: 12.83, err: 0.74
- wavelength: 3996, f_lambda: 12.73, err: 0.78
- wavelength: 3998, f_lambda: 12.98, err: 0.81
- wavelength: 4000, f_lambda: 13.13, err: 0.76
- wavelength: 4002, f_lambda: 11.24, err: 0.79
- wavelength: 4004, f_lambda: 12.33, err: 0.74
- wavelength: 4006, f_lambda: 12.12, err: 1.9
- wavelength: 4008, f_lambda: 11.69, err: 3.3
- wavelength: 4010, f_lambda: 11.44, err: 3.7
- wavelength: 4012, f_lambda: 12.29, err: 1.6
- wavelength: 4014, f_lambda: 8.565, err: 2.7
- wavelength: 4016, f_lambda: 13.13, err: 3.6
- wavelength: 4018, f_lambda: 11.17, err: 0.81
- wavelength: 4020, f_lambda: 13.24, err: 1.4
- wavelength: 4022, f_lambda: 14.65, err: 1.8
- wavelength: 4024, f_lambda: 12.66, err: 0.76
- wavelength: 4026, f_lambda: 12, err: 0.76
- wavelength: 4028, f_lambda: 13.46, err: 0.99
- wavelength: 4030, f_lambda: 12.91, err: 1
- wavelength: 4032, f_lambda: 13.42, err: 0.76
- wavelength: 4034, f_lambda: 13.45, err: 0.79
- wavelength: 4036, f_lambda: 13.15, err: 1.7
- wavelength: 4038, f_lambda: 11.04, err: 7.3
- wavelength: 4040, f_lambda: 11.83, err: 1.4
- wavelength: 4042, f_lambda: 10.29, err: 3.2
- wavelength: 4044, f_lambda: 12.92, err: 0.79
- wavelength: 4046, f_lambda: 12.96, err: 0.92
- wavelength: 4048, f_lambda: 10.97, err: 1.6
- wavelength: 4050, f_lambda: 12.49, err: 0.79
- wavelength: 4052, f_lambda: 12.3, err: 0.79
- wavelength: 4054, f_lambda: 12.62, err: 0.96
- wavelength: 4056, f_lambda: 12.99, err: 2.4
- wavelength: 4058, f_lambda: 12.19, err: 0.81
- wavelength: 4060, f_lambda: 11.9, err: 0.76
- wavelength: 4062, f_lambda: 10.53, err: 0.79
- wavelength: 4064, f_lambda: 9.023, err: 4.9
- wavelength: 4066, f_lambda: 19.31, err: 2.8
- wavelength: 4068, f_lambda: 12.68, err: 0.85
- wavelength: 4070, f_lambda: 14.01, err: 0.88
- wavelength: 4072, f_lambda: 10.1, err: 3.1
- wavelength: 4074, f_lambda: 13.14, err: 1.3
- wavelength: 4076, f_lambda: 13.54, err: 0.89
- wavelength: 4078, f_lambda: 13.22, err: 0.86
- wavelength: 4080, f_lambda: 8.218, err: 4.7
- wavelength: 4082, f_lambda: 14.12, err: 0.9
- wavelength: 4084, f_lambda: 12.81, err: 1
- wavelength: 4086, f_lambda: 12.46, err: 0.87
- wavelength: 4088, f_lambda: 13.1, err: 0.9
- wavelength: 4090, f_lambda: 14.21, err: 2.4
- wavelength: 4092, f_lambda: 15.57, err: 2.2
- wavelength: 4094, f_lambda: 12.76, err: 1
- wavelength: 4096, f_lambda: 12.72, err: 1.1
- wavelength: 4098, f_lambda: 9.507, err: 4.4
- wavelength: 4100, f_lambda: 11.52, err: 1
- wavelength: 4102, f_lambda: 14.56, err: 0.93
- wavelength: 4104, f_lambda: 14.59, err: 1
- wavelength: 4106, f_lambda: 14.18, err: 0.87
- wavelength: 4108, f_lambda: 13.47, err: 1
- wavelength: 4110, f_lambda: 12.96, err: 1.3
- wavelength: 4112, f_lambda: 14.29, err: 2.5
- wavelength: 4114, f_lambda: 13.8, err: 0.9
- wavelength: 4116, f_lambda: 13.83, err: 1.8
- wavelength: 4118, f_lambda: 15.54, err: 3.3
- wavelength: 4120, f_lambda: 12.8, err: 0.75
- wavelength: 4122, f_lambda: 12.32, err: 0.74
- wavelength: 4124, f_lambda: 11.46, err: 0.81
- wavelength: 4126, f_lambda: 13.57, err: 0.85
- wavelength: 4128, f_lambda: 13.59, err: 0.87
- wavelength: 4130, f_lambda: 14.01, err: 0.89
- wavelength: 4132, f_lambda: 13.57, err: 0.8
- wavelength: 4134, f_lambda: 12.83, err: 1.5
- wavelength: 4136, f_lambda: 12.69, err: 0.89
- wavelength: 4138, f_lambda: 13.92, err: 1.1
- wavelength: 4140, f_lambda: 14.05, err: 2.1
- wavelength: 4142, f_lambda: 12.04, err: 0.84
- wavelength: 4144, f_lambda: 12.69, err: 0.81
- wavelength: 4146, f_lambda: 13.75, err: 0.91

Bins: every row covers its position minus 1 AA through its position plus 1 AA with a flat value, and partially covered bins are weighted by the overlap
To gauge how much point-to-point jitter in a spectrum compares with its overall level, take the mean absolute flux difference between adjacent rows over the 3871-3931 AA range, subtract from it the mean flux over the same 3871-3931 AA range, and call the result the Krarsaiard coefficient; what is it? -13.0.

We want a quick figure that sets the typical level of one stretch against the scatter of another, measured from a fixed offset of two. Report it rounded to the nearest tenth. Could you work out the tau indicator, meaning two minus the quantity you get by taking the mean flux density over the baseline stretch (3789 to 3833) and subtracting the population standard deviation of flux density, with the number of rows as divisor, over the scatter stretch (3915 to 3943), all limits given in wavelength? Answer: -11.5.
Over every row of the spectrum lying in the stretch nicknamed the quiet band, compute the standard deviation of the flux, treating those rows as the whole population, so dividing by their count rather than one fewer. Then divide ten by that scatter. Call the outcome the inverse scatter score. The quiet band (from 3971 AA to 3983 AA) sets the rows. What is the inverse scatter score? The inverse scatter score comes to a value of 14.8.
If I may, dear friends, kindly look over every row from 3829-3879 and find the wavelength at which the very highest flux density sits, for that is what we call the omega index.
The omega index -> 3842 AA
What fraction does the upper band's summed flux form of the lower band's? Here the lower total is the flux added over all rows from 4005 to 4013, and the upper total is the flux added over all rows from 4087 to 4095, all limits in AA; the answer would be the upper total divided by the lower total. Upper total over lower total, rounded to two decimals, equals 1.17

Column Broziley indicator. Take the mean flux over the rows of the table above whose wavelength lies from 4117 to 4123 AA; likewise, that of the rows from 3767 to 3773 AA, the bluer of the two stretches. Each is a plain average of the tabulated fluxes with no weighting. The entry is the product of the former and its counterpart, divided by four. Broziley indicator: 48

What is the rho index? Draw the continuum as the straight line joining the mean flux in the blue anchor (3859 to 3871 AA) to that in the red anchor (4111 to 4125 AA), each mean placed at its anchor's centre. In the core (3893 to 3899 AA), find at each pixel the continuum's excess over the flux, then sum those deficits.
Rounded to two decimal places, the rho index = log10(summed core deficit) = 0.36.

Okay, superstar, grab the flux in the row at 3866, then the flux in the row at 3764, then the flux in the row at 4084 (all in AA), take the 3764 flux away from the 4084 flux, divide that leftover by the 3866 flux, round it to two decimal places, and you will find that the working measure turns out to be -0.29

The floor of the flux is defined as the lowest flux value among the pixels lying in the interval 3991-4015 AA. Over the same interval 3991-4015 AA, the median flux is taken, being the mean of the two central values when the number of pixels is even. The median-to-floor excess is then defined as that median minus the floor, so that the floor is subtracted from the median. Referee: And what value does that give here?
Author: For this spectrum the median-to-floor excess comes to 3.7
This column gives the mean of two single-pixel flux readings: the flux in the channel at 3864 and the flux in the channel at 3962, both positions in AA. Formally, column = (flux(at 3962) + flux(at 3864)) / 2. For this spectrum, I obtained 13.4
